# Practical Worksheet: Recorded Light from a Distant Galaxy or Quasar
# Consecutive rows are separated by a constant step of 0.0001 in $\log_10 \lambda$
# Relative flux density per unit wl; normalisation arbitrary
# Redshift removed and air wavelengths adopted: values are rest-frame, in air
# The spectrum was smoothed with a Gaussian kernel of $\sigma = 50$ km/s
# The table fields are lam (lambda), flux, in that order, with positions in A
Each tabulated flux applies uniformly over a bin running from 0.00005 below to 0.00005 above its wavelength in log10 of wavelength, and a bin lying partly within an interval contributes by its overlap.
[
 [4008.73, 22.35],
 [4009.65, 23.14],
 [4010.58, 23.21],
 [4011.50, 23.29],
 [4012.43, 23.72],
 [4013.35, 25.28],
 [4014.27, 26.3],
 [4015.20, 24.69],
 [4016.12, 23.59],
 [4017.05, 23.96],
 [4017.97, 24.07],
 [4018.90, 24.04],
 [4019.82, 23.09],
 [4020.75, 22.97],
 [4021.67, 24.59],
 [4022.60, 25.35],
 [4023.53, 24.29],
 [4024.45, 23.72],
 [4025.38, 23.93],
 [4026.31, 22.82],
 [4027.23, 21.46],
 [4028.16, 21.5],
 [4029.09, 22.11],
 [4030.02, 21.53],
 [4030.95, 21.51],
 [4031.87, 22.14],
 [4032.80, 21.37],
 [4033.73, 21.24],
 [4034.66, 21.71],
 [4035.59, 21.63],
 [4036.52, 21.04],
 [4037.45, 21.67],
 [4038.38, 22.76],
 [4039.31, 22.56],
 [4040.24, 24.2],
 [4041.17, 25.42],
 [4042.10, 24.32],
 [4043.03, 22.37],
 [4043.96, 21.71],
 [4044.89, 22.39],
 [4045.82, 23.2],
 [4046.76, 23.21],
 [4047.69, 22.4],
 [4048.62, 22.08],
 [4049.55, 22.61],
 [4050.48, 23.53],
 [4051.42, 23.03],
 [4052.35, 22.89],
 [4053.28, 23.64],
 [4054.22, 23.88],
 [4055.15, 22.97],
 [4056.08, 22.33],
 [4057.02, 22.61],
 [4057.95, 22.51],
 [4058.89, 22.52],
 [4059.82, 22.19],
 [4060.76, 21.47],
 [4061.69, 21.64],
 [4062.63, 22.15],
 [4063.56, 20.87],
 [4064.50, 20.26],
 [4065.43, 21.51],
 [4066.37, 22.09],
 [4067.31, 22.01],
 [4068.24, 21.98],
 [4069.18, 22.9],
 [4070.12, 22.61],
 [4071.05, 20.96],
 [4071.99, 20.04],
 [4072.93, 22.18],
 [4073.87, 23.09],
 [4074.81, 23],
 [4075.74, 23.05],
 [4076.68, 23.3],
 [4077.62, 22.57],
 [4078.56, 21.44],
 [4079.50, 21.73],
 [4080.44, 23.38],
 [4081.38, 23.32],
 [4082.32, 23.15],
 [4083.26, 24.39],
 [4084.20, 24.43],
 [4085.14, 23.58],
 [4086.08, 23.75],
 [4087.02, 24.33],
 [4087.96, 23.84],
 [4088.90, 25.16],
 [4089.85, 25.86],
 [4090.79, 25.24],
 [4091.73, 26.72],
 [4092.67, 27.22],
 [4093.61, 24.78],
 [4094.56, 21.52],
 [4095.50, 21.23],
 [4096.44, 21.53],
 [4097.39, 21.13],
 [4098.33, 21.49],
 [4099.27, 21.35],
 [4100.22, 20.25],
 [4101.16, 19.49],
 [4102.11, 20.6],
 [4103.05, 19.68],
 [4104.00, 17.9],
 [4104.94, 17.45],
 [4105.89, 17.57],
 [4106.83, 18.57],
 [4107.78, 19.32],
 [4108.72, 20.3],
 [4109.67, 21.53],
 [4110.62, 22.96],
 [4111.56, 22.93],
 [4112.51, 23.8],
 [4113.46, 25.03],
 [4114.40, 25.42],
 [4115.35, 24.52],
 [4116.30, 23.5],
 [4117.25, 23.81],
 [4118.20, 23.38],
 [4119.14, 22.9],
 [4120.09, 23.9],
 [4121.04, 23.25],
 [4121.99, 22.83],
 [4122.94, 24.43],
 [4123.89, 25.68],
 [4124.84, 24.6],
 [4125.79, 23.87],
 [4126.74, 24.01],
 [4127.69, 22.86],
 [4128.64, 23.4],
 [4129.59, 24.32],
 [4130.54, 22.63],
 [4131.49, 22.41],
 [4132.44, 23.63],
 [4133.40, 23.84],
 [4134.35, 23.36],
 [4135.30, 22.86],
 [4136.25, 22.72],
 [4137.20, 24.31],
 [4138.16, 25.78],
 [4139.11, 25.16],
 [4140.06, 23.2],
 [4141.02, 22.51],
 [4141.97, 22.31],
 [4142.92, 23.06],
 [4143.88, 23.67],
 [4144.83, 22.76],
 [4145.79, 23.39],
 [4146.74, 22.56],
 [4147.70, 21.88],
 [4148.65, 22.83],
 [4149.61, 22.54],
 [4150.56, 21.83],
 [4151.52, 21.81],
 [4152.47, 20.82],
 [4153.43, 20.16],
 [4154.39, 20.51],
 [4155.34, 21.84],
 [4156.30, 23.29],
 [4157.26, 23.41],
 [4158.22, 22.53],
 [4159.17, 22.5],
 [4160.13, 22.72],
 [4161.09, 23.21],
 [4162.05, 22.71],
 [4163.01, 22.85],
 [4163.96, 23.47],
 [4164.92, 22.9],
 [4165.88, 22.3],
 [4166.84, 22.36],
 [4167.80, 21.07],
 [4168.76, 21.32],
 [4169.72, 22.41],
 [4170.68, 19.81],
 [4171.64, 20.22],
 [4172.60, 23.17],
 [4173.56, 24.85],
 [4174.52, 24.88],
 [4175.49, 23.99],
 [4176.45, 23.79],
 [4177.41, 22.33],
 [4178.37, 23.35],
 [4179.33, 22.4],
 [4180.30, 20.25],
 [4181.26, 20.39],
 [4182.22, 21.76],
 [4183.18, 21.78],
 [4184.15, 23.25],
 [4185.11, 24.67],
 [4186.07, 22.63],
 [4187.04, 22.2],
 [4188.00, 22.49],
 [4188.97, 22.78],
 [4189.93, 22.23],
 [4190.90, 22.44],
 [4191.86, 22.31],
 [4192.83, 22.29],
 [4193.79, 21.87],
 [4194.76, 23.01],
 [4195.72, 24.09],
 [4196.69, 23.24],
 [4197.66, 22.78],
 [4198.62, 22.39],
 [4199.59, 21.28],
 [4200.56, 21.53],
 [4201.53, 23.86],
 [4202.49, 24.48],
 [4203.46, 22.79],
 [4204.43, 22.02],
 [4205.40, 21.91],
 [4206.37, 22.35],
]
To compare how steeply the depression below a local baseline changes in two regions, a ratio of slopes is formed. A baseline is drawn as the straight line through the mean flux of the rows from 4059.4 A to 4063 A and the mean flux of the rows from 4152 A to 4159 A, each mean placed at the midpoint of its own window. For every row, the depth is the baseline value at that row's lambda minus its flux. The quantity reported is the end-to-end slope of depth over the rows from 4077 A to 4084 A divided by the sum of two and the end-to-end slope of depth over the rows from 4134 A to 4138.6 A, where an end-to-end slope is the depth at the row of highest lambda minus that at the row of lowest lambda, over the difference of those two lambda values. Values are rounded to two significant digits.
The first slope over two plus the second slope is -0.24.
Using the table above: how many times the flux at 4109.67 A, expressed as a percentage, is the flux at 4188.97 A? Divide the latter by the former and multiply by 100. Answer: 106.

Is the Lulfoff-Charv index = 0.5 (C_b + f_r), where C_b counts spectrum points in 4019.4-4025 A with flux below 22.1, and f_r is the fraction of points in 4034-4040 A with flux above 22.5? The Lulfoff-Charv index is 0.17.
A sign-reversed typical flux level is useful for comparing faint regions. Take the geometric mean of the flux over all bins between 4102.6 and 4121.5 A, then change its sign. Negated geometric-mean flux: -21.7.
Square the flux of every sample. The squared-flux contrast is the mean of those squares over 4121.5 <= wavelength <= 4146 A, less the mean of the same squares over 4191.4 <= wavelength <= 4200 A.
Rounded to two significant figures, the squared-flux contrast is 47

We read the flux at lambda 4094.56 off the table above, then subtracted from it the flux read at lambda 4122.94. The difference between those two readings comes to -2.9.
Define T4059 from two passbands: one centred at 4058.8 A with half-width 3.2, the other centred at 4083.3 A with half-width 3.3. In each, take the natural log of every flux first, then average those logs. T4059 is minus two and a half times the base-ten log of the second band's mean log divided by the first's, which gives -0.023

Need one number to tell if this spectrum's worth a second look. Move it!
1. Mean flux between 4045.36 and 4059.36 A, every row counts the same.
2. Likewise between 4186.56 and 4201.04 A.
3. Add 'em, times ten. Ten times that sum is 454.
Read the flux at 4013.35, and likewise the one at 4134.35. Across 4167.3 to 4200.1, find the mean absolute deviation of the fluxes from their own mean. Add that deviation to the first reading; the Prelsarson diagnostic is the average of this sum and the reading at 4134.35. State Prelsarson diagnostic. 24.8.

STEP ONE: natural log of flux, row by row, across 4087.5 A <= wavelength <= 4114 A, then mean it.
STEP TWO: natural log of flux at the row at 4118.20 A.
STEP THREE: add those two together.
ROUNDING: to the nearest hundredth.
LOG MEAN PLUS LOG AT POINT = 6.23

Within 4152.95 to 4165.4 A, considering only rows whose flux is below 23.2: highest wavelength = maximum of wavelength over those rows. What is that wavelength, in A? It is 4164.92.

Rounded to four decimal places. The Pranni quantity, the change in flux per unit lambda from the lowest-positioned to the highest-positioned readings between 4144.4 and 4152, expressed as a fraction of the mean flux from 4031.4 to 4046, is -0.0063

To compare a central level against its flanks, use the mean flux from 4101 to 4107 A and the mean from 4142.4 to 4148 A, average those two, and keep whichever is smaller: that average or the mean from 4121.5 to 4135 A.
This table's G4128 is 20.8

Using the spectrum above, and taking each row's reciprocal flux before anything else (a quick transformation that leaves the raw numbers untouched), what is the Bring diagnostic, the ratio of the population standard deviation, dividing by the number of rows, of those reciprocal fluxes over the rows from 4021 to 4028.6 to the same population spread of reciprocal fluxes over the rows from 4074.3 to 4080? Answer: 1.8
